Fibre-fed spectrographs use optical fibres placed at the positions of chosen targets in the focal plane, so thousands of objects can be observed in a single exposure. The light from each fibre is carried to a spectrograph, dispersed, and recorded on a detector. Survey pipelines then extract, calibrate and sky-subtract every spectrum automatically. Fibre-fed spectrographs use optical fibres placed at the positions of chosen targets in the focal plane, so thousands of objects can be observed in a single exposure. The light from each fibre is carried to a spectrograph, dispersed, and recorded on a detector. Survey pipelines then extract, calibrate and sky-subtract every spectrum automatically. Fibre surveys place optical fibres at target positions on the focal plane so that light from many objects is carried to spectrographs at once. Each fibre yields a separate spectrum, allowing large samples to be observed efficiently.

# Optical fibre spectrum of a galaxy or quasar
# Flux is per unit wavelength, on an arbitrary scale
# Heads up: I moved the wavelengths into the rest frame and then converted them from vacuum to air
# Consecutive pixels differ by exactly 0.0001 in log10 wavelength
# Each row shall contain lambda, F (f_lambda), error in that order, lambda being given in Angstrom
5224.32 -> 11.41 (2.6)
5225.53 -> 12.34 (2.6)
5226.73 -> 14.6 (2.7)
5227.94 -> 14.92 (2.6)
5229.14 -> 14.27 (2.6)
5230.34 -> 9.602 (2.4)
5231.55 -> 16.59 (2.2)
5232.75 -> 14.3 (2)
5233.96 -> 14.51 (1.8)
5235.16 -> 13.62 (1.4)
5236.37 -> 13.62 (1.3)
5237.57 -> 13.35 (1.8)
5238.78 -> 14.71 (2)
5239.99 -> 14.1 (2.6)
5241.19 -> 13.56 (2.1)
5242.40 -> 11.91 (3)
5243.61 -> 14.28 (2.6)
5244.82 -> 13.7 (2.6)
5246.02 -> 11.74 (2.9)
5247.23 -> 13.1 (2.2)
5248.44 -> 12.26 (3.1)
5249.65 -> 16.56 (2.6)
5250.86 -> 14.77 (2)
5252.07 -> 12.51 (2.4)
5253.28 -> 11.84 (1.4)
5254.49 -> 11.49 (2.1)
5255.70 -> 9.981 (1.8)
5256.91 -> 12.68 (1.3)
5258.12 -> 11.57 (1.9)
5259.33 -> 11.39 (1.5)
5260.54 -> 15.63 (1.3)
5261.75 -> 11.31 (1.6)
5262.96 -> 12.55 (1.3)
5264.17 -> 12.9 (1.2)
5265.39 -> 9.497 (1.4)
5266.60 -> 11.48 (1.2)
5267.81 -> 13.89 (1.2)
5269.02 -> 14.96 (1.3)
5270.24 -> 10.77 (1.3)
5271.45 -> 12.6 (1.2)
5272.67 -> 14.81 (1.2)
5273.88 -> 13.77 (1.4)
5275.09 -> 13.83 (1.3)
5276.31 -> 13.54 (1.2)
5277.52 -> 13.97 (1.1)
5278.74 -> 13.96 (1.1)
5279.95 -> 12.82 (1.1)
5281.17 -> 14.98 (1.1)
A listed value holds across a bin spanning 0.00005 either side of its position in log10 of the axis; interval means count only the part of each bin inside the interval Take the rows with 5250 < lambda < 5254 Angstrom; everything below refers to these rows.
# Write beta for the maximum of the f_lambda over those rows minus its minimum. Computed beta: 2.9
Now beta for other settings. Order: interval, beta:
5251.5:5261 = 5.6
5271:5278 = 2.2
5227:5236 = 7.0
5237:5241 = 1.4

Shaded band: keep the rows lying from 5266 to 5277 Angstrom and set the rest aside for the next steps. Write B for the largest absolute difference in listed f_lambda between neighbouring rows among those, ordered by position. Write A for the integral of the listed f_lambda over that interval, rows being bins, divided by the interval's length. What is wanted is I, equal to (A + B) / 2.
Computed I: 8.7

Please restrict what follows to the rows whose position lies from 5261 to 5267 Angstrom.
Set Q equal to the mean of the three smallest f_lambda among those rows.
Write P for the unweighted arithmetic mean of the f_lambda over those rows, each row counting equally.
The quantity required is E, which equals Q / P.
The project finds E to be 0.93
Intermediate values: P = 11.5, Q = 10.8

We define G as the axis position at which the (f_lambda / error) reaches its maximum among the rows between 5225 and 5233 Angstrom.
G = 5231.55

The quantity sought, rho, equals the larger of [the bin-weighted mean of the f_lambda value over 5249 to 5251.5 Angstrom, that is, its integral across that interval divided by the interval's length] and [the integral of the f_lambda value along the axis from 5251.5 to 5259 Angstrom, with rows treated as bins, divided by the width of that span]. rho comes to 15.5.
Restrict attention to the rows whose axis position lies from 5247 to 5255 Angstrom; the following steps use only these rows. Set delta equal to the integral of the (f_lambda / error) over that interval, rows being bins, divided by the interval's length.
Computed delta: 6.1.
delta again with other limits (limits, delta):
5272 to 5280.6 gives 11.6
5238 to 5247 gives 5.5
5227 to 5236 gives 6.9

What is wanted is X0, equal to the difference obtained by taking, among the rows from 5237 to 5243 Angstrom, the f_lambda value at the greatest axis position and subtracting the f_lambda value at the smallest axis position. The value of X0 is -1.4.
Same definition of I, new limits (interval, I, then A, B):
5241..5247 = 7.7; 13.0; 2.4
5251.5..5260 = 7.2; 11.7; 2.7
